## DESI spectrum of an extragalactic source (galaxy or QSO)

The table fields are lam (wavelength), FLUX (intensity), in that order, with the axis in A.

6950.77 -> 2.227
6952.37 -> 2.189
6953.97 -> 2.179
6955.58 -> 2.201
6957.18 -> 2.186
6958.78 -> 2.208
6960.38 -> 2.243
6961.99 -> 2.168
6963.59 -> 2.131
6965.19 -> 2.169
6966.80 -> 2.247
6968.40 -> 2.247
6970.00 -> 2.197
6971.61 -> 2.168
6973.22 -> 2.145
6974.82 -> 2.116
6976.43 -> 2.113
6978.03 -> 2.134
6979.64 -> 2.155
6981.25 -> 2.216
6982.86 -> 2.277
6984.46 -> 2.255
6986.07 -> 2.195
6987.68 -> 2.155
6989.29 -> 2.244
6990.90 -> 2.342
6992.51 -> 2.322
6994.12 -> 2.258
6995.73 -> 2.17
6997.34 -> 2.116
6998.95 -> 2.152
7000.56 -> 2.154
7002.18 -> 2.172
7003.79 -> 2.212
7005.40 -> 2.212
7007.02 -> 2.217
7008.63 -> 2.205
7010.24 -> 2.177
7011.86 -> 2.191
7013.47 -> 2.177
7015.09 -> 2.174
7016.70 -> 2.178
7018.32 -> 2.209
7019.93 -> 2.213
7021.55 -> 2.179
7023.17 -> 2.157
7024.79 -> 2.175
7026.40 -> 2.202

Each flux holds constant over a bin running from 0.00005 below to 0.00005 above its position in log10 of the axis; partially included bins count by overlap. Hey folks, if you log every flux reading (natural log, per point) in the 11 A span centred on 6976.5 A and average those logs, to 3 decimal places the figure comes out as 0.765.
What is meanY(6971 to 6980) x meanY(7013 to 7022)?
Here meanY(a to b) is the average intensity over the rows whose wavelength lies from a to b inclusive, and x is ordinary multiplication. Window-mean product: 4.68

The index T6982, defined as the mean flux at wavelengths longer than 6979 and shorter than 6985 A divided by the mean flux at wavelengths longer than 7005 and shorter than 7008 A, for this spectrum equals 1.01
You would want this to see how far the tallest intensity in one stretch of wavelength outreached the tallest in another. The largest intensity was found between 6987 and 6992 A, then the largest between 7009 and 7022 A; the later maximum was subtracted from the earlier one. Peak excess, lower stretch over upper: 0.129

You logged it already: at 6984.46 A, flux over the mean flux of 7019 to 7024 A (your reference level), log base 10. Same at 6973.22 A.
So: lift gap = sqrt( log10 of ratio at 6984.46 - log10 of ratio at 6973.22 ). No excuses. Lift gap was 0.15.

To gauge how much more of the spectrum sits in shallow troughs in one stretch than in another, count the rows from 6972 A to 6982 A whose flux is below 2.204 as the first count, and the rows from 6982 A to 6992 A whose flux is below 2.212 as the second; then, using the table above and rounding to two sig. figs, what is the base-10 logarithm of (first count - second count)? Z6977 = 0.48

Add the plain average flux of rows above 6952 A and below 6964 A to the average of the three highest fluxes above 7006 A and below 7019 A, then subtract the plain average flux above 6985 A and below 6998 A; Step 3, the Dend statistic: 2.17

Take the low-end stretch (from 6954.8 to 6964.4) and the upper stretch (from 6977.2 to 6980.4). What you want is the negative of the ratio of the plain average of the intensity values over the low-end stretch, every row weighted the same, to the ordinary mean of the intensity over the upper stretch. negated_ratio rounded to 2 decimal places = -1.02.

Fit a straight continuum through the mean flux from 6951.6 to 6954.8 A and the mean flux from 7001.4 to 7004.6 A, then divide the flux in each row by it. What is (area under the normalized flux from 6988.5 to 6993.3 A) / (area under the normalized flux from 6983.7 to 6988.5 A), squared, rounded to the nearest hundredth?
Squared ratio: 1.09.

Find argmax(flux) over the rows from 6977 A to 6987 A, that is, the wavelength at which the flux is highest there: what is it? 6982.86 A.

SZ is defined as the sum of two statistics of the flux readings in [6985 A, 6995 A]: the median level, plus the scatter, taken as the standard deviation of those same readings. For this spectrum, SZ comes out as 2.32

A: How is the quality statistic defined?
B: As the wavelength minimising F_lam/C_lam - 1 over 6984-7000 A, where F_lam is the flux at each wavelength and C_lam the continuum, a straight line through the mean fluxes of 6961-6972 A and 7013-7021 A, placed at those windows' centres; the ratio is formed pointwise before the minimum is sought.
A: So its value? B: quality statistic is 6997.34 A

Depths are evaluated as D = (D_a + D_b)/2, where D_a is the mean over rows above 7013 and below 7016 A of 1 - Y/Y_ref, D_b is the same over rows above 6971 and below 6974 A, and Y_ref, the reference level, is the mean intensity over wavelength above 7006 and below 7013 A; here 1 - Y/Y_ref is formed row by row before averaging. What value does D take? 0.014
